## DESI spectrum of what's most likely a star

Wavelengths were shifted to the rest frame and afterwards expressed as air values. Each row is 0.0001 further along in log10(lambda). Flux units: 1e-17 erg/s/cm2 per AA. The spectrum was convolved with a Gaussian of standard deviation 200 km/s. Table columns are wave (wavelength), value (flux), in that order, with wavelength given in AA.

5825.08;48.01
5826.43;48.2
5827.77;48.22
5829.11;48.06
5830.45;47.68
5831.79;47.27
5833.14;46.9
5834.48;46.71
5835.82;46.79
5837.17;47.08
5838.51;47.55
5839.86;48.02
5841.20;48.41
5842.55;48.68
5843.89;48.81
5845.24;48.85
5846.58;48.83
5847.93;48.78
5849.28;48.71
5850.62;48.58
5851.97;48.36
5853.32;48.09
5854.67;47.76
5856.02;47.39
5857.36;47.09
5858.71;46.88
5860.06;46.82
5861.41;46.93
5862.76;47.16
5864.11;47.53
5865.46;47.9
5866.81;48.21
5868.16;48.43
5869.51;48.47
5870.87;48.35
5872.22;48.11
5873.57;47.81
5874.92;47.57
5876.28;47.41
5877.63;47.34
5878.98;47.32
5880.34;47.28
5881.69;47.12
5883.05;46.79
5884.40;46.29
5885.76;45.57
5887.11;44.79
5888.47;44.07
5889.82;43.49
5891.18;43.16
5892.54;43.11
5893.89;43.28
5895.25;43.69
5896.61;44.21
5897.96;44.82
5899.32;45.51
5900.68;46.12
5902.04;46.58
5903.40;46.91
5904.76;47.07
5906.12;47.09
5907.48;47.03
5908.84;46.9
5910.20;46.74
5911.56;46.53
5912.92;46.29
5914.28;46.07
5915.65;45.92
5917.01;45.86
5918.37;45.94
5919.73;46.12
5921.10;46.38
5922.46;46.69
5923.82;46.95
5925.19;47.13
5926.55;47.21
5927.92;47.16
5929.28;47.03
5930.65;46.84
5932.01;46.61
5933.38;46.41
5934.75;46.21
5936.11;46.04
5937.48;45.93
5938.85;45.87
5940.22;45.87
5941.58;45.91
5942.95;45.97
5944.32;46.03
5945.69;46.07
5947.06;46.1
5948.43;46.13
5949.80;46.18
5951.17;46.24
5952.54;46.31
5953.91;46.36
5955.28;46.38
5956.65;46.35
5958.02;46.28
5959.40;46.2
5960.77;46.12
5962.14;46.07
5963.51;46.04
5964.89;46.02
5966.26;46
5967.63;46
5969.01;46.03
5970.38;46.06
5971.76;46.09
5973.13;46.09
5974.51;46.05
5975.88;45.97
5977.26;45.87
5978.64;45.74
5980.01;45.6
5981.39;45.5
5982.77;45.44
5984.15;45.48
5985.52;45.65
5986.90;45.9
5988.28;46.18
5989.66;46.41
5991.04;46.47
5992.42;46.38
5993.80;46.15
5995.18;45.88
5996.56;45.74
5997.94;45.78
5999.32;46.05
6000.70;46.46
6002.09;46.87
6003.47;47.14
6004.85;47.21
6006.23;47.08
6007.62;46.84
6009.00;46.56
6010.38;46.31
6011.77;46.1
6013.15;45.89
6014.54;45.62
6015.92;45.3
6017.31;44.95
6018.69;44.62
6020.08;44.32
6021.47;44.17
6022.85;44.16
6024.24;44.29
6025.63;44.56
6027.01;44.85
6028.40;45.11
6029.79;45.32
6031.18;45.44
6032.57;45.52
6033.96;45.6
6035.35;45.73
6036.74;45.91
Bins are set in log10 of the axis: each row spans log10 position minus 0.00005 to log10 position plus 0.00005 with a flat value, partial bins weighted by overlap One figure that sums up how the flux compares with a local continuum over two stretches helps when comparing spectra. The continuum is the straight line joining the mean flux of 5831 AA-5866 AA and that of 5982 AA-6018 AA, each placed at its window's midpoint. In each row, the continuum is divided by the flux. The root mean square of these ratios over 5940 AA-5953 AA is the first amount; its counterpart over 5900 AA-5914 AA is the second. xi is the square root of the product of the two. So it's 1.01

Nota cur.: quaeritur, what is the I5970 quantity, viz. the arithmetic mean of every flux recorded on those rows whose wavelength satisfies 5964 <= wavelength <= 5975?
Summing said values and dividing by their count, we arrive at 46.0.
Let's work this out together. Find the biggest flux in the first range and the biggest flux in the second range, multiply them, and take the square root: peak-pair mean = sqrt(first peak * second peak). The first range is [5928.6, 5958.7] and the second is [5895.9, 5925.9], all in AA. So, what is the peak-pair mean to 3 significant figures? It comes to 47.1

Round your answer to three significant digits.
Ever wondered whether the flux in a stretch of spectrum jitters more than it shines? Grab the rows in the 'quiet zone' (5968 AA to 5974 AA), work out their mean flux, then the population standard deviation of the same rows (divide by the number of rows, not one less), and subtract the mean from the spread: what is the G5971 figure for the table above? -46.0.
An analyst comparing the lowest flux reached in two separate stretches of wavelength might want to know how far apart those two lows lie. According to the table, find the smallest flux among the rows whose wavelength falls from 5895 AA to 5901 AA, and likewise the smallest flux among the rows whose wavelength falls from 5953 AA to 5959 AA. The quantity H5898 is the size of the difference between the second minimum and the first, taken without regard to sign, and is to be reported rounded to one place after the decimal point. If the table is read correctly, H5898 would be 2.6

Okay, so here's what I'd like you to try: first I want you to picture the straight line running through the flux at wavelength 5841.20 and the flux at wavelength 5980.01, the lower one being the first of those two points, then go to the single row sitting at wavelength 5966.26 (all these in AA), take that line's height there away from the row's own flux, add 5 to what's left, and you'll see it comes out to 5.1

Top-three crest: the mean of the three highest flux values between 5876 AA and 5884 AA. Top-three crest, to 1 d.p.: 47.4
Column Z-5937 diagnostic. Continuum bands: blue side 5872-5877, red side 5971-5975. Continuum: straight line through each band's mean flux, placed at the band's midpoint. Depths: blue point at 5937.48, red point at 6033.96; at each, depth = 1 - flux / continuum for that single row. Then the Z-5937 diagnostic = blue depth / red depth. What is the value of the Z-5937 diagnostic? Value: -1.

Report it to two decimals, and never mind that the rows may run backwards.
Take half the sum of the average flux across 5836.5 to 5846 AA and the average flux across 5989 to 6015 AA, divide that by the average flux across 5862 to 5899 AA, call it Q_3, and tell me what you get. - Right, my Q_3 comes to 1.02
